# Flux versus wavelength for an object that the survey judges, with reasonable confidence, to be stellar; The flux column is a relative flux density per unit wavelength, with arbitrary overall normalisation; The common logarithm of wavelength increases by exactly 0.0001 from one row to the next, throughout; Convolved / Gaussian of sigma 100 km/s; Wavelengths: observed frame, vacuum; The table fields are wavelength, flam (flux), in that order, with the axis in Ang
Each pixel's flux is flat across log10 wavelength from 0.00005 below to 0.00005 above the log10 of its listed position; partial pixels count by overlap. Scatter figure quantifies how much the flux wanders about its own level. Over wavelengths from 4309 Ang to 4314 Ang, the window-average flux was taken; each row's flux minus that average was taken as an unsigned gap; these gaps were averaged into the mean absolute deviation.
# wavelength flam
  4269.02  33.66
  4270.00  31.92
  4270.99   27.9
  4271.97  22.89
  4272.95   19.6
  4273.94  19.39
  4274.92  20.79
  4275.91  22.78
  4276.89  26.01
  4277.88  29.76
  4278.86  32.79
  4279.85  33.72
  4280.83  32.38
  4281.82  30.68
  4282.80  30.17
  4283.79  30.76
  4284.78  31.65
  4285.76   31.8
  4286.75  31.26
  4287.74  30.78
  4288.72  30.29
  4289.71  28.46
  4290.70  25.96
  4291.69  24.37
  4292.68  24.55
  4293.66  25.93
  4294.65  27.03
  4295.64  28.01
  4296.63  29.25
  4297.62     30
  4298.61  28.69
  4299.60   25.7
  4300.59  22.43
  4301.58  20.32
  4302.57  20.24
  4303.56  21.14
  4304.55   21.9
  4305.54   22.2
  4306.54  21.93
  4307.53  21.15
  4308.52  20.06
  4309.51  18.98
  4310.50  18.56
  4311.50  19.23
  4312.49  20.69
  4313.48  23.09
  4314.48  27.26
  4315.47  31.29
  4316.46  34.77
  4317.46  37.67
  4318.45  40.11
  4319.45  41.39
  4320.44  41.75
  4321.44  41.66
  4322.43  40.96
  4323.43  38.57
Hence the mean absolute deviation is 1.4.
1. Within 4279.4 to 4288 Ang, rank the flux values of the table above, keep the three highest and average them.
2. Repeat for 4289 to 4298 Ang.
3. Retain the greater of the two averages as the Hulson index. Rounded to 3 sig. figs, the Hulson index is 32.6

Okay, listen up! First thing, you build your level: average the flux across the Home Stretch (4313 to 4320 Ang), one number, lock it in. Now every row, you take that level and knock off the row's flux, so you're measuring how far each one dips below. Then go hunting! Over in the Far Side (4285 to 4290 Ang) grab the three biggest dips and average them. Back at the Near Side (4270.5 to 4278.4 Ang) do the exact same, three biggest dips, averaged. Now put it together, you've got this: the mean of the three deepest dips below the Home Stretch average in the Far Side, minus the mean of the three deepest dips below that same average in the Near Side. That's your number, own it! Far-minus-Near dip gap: -10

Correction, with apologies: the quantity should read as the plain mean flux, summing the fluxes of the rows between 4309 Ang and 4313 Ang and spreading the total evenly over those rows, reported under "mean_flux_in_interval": 19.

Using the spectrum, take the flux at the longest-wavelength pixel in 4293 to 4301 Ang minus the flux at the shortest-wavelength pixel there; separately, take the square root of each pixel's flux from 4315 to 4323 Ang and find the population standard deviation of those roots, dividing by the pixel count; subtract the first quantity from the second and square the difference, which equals 14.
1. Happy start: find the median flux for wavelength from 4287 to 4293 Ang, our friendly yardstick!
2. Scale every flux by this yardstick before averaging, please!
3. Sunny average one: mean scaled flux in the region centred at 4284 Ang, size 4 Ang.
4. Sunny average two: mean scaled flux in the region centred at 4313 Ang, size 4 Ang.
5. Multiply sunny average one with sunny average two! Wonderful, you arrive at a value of 0.95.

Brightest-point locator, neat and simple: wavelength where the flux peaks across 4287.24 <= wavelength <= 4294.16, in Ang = 4287.74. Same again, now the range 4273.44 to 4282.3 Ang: 4279.85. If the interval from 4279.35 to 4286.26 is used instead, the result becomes 4279.85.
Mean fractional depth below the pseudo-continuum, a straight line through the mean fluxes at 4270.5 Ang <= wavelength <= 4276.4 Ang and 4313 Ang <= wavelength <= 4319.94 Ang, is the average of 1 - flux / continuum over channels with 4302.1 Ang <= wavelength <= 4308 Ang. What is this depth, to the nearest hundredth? 0.30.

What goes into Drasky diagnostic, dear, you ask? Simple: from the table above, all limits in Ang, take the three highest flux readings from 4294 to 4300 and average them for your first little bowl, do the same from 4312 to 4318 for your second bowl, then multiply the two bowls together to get 1014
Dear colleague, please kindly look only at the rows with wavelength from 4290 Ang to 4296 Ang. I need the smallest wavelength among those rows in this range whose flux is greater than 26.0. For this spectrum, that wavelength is 4294.65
